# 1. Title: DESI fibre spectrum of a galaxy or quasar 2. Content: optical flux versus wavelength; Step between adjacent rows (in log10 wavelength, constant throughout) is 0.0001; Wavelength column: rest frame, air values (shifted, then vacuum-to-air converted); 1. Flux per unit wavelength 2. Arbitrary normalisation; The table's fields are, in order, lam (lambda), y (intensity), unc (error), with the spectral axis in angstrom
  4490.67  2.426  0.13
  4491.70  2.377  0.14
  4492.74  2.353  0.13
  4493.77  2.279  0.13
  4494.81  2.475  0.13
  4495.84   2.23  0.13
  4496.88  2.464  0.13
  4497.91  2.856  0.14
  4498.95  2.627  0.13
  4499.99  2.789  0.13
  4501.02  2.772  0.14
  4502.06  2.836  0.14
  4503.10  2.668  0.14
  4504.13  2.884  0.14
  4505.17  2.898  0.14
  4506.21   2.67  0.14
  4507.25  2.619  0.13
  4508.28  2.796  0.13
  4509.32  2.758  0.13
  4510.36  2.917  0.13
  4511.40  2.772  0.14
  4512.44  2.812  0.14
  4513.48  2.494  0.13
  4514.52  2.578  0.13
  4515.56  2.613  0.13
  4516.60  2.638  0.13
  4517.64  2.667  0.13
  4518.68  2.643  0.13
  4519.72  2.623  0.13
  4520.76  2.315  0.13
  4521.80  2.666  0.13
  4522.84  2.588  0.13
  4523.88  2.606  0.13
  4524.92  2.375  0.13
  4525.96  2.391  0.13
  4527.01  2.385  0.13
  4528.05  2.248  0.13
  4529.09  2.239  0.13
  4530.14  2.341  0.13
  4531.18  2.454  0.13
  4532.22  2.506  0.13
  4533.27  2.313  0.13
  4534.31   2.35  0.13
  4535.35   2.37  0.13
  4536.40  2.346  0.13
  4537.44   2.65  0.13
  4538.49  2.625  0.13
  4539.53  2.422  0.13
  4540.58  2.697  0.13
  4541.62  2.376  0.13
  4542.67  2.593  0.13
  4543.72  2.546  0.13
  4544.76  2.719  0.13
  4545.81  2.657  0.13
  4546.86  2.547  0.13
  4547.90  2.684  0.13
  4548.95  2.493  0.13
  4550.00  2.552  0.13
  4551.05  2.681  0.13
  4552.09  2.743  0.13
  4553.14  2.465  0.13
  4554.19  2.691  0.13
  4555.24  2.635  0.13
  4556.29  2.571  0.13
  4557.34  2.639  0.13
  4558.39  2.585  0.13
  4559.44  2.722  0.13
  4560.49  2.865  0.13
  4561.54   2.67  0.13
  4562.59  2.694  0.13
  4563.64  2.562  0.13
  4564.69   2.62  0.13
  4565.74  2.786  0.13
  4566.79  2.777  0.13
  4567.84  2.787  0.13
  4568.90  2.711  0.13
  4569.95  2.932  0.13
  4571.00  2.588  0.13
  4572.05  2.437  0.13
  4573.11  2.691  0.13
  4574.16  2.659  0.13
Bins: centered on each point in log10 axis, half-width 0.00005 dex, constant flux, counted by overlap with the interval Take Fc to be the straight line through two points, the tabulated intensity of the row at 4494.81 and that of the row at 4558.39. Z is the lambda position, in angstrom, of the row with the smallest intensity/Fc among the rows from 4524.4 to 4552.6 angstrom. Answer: 4529.09 angstrom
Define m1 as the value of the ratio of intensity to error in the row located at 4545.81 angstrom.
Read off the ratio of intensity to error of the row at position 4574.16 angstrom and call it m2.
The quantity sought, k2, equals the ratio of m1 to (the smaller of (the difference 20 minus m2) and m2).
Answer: -45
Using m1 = 20.4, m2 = 20.5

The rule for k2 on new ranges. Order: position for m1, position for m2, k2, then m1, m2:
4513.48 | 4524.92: 11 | 19.2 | 18.3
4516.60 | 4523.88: -440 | 20.3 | 20.0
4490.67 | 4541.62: 11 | 18.7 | 18.3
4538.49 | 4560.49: -10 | 20.2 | 22.0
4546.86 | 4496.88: 19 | 19.6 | 19.0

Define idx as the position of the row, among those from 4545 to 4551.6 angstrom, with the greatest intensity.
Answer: 4547.90 angstrom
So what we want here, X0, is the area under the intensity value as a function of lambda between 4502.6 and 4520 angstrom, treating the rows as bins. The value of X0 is 47.2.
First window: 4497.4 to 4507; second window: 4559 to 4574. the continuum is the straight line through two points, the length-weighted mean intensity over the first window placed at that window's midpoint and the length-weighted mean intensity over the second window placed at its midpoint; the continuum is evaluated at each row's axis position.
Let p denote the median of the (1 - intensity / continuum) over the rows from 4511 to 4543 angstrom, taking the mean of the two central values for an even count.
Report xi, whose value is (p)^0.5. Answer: 0.29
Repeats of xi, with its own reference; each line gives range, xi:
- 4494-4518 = 0.18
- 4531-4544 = 0.32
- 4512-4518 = 0.22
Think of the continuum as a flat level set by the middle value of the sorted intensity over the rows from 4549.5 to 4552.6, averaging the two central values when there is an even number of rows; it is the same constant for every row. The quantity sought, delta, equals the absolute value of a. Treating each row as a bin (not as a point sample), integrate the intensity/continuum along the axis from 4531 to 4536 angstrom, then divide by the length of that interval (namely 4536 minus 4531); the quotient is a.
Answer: 0.89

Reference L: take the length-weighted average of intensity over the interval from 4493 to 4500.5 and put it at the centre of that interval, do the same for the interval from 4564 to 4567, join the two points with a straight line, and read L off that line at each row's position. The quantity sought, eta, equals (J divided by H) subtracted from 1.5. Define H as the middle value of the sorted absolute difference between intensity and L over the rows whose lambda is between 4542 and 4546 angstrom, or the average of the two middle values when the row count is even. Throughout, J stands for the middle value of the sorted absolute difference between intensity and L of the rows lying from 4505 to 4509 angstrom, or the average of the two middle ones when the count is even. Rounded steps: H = 0.060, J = 0.18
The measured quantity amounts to -1.5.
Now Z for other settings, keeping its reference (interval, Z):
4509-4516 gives 4513.48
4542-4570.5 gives 4553.14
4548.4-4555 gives 4553.14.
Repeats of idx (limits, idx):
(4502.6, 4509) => 4505.17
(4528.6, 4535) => 4532.22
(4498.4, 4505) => 4504.13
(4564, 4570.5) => 4569.95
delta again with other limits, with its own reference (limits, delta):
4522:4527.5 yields 0.93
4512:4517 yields 0.98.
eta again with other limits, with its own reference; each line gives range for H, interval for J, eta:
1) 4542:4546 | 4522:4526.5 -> -0.4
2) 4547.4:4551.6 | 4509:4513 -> -1.8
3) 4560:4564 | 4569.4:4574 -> -0.4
